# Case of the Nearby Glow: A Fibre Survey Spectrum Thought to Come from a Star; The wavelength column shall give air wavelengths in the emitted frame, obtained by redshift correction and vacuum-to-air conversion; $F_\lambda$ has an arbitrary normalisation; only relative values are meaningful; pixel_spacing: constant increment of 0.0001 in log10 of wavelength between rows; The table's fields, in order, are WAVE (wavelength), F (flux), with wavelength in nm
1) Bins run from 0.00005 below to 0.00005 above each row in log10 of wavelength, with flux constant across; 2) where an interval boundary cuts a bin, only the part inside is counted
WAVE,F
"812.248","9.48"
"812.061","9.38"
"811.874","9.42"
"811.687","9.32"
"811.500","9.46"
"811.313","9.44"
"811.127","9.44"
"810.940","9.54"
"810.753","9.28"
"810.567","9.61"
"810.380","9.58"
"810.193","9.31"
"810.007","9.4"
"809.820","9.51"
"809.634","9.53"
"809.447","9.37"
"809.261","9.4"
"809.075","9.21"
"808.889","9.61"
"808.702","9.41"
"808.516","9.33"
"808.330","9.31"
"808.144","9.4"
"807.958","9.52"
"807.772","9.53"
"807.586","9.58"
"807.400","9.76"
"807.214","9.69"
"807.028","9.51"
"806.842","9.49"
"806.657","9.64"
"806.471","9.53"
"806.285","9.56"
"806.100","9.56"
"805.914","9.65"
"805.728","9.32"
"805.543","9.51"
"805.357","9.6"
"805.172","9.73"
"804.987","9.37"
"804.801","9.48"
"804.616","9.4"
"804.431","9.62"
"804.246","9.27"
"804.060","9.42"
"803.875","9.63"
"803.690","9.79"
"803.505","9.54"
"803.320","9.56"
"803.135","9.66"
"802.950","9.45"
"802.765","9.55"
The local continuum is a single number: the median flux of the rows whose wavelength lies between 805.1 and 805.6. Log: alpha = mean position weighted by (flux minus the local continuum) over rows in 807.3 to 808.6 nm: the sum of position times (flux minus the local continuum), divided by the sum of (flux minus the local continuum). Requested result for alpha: 808.43 nm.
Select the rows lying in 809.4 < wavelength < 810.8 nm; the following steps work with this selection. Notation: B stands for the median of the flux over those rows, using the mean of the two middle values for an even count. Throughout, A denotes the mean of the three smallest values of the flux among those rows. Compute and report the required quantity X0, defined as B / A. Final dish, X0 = 1.014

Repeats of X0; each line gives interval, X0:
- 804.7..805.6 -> 1.006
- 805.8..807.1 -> 1.005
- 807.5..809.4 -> 1.013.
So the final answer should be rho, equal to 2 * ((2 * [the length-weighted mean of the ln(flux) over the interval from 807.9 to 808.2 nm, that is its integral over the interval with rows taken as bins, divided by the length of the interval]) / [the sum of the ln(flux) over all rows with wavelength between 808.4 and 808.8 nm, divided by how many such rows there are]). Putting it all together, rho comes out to 4.02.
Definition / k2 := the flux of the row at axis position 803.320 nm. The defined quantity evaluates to 9.56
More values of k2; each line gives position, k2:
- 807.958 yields 9.52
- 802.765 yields 9.55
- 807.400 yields 9.76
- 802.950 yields 9.45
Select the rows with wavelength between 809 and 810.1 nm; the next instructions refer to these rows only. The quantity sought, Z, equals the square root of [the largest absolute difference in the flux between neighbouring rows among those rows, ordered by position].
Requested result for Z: 0.44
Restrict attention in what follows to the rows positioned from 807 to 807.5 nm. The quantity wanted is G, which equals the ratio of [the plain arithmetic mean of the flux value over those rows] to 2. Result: 4.83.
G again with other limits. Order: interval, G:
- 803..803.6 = 4.79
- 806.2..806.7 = 4.79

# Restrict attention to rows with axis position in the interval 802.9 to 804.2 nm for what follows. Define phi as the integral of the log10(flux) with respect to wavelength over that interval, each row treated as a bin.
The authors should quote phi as 1.27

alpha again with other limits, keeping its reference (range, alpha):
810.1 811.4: 810.75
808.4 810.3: 809.35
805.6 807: 806.10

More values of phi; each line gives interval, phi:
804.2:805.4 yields 1.17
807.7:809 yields 1.27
